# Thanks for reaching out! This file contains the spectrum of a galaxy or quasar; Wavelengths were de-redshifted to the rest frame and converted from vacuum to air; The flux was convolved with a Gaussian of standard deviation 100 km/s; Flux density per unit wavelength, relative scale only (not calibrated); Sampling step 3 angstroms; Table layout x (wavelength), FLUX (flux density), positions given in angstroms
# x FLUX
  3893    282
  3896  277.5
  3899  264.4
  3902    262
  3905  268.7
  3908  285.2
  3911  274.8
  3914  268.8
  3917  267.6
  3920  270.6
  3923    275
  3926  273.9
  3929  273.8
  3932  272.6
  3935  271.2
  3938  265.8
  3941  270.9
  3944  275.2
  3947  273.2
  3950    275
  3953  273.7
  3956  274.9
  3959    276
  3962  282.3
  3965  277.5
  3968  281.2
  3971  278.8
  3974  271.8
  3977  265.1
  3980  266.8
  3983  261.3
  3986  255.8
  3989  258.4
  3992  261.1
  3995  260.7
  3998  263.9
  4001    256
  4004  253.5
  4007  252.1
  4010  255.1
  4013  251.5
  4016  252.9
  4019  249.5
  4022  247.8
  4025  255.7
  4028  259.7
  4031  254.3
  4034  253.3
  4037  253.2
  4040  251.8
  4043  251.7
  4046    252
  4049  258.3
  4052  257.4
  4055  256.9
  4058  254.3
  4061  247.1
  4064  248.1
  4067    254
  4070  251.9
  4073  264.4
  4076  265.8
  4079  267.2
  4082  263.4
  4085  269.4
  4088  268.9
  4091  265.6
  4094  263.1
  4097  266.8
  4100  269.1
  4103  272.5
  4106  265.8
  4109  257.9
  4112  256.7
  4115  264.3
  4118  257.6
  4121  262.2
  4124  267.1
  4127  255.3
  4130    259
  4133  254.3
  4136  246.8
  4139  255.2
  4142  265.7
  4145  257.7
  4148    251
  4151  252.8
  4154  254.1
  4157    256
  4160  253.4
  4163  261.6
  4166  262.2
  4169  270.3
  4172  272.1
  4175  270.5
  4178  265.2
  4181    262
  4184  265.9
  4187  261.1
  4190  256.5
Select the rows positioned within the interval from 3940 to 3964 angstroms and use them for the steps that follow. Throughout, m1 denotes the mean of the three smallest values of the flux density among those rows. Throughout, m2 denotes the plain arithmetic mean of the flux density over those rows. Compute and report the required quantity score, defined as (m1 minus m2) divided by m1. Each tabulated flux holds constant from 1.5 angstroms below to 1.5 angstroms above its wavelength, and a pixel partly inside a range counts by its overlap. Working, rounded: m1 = 273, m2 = 275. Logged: -0.009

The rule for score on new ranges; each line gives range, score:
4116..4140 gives -0.020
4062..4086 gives -0.037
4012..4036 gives -0.014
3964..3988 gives -0.035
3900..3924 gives -0.021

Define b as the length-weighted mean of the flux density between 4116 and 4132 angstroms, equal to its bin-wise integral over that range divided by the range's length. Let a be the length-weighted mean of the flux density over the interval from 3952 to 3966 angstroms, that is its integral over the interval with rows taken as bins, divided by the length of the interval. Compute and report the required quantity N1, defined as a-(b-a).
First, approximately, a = 277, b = 260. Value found 294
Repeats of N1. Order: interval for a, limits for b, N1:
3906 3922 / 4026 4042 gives 292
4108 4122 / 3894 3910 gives 247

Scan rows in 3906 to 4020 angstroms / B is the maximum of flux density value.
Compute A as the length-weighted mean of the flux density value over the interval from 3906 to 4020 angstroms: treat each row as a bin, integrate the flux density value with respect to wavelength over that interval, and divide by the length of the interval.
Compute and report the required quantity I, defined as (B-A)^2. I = 302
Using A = 268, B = 285.2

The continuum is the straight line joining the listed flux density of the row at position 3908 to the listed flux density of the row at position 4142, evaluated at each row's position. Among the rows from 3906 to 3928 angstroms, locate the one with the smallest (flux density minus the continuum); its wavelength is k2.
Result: 3917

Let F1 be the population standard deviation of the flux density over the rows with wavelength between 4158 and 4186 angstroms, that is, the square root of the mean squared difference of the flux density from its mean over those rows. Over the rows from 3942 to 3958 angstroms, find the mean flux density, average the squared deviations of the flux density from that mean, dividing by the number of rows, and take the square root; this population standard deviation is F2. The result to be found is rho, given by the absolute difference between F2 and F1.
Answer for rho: 4.7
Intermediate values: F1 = 5.5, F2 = 0.8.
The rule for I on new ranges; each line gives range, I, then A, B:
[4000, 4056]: 35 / 254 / 259.7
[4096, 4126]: 76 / 264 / 272.5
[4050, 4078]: 100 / 256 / 265.8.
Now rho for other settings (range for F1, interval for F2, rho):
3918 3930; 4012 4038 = 1.6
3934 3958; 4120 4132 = 1.4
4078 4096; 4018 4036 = 1.5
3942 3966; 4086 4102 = 0.5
